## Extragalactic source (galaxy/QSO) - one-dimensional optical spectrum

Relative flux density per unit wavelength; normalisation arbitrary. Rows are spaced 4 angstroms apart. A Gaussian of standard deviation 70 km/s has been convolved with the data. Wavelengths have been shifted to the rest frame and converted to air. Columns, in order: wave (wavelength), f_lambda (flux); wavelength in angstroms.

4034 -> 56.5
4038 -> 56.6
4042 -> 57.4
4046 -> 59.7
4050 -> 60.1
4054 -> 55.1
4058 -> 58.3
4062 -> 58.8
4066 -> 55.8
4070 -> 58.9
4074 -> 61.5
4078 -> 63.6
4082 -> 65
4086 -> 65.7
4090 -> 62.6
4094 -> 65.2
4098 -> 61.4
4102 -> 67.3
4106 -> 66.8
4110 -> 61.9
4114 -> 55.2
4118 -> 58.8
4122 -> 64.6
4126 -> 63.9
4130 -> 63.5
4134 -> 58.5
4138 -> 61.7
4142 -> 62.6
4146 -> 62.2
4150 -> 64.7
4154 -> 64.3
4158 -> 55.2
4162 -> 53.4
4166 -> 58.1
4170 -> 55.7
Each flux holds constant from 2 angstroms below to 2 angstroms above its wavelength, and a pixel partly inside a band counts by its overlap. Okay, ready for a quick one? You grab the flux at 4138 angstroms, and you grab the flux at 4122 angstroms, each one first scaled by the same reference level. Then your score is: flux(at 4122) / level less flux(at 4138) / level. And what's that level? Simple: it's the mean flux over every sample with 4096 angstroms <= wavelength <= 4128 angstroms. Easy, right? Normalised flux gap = 0.05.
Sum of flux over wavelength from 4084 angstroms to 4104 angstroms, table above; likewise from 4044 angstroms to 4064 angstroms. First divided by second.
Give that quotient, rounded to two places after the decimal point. 1.10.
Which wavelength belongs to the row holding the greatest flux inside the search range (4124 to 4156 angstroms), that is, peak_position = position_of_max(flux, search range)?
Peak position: 4150 angstroms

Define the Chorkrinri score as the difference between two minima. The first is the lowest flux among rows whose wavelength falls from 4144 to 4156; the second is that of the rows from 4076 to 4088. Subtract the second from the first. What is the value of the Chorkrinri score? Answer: -1.4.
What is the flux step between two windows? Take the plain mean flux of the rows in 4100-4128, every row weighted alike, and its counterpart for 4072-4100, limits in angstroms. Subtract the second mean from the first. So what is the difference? -0.9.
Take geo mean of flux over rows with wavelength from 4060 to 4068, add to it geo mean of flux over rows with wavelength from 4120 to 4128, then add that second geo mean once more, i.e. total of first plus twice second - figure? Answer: 186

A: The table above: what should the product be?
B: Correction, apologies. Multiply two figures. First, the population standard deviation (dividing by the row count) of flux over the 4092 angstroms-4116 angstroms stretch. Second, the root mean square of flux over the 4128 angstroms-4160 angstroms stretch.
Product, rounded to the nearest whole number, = 255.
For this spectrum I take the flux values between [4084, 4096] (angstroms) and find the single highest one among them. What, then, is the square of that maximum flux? 4316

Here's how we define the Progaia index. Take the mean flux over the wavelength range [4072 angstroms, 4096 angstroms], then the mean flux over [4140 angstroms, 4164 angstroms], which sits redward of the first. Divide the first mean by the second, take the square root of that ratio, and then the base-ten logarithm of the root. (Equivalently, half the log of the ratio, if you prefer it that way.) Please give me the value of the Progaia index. 0.012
